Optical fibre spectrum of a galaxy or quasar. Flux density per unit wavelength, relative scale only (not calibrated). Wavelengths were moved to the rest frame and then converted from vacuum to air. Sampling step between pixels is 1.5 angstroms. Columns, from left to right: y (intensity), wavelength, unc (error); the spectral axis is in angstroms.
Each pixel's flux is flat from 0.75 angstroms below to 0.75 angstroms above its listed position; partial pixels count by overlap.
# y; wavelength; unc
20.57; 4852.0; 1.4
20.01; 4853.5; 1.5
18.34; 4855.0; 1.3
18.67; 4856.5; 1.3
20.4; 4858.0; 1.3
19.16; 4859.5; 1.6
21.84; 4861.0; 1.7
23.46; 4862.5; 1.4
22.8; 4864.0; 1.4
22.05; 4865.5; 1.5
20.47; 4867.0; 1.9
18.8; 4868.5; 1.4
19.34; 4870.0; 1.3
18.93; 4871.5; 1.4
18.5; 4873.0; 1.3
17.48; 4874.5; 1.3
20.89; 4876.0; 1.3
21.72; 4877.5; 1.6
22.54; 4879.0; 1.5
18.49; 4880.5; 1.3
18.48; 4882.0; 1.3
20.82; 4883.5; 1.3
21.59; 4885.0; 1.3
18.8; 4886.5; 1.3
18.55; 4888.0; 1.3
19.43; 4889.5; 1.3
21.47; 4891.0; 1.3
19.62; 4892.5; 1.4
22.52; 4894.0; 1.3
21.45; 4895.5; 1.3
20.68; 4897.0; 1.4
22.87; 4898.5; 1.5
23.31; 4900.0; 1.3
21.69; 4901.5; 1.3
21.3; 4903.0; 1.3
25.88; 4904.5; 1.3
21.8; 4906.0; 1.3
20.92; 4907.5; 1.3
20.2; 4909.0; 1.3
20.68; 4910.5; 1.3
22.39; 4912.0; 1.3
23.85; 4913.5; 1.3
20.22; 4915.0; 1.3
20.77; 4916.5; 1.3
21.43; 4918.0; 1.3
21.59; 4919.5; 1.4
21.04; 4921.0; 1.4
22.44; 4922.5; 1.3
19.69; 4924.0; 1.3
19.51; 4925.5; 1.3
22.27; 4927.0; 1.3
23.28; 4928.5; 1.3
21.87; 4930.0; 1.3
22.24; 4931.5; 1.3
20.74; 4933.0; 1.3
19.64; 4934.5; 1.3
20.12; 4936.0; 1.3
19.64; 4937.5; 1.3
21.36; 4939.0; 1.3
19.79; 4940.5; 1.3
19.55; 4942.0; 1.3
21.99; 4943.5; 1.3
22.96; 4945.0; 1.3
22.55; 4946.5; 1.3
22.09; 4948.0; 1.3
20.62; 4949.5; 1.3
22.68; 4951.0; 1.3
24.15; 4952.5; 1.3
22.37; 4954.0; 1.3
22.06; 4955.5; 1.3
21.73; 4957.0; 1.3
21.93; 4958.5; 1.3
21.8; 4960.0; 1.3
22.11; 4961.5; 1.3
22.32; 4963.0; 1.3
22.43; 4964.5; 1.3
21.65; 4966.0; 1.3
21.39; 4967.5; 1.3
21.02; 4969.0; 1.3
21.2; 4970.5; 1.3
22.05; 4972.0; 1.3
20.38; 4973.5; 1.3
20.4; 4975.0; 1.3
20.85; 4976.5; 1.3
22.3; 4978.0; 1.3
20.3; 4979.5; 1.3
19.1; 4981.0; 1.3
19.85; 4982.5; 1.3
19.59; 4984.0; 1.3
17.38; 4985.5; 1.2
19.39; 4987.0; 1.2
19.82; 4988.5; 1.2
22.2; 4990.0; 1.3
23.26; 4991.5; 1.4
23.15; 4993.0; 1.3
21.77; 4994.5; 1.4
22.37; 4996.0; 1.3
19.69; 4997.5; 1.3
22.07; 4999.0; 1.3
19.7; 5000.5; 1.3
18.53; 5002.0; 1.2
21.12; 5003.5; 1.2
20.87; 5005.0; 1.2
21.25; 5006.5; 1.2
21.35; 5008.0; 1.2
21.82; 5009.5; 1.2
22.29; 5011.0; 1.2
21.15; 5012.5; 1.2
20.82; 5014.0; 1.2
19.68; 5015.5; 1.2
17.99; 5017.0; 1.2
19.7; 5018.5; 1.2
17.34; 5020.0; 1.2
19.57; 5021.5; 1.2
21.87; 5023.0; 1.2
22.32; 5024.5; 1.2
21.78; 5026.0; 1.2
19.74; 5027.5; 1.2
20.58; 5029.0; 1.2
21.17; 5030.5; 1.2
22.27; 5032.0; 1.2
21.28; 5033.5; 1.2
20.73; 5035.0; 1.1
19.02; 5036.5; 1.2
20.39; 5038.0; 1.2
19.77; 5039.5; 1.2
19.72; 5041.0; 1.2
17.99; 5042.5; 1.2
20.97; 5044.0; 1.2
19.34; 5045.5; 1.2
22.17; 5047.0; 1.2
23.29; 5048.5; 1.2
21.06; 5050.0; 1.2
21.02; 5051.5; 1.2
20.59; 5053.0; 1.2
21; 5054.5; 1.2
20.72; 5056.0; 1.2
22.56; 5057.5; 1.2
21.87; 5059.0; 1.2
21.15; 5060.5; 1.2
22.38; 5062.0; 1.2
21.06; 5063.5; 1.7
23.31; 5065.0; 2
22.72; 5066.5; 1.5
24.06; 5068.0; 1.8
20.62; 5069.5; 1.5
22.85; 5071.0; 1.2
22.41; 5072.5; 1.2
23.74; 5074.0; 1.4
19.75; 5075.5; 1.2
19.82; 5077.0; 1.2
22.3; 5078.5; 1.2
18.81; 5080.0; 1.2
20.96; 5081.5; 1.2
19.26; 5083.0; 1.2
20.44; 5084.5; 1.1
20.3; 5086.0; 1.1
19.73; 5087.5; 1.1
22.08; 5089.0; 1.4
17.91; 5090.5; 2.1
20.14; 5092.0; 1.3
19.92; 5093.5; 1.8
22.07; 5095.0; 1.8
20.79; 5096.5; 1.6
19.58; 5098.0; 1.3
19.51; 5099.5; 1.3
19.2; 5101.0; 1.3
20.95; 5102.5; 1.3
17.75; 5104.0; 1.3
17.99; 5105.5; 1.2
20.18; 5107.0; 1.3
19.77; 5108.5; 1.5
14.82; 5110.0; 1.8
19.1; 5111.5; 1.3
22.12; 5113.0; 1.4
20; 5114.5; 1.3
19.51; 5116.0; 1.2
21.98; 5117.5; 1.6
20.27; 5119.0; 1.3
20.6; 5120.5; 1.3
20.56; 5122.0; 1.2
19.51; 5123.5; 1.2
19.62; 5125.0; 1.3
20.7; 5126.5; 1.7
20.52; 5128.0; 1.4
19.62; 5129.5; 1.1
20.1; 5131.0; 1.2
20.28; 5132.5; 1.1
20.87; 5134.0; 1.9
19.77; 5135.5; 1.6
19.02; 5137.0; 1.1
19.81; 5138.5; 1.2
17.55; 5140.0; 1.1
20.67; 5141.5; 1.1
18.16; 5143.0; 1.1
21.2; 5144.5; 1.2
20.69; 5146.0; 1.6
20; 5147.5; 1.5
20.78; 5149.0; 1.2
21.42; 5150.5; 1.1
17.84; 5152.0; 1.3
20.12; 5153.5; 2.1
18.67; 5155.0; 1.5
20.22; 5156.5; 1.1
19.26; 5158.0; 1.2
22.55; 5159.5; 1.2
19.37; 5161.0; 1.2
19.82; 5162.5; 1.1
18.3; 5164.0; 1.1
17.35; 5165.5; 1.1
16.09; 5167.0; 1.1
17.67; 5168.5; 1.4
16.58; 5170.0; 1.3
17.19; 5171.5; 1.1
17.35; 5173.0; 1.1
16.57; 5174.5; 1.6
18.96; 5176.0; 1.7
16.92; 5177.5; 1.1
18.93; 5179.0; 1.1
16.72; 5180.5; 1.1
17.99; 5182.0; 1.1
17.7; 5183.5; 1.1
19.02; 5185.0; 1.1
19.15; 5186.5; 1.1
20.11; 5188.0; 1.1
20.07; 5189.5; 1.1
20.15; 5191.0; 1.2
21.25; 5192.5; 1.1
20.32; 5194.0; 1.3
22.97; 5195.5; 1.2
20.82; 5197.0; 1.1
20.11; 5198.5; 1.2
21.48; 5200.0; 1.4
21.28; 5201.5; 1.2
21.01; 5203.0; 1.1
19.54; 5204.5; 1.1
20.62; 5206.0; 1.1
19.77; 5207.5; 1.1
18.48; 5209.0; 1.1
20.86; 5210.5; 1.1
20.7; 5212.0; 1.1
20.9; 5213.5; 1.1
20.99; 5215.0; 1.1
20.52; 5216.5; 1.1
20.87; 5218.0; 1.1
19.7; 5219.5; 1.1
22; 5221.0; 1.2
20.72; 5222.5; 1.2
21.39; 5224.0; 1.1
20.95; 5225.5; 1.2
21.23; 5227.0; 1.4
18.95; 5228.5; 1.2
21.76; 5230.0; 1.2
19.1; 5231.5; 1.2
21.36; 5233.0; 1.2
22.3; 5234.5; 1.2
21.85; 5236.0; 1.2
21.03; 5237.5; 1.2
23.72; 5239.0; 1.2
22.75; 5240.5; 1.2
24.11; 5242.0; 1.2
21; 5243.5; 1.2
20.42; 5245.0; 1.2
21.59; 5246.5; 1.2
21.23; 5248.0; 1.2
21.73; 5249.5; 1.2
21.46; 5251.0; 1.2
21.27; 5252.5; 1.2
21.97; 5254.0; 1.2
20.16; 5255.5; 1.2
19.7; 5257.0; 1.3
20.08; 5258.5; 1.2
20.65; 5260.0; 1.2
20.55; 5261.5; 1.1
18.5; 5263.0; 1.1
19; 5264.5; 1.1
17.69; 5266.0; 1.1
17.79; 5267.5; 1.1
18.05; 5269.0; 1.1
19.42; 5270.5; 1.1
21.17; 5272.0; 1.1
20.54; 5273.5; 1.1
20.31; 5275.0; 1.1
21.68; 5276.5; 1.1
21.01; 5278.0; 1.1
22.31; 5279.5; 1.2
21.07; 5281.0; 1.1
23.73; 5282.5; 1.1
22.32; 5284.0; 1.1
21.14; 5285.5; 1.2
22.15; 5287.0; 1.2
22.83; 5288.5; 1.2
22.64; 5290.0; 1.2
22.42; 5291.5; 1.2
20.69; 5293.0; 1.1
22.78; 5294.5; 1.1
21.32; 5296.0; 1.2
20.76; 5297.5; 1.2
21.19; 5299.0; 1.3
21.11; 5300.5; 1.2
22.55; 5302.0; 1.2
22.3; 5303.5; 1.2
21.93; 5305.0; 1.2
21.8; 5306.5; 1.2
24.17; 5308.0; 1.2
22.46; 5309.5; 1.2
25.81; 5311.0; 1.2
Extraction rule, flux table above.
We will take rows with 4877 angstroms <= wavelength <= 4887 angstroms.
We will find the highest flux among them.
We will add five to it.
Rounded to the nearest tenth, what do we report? 27.5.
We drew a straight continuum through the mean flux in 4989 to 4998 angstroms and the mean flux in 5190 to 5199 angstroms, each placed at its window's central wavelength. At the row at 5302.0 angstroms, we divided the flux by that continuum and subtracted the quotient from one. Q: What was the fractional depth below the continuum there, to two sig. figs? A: -0.11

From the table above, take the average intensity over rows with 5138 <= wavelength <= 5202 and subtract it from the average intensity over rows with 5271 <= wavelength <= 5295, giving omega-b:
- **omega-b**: 2.5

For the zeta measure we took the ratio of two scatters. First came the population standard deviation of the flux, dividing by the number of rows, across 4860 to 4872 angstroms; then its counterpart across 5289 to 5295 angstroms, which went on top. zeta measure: 0.49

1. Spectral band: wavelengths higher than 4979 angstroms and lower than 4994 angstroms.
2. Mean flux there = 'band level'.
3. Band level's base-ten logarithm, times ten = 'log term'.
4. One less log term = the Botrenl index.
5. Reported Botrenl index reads -12.10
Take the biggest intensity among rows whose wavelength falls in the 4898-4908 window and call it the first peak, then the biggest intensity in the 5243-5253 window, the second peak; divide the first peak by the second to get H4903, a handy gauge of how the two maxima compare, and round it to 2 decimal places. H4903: 1.19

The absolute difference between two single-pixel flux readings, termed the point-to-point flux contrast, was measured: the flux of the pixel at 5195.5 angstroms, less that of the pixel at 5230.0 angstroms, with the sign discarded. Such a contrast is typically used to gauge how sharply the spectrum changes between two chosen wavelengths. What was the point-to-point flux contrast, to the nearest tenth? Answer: 1.2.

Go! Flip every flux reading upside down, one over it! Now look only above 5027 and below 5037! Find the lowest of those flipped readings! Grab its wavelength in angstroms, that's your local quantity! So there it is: 5032.0 angstroms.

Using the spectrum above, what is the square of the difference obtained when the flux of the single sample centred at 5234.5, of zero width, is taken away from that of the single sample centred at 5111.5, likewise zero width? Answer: 10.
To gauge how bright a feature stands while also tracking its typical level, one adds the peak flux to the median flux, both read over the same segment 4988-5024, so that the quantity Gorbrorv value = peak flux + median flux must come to 44.4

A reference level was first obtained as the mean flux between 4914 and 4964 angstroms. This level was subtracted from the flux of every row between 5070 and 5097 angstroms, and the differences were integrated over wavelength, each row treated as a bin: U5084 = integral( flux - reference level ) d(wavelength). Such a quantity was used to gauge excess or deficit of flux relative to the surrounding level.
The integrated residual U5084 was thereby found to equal -20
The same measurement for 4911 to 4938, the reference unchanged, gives -6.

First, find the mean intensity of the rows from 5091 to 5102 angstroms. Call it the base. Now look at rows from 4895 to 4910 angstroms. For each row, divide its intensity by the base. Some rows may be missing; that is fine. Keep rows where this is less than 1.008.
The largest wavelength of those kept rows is 4909.0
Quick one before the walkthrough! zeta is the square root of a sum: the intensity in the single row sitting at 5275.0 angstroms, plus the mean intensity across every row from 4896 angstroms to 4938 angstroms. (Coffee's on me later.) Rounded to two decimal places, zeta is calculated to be 6.47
